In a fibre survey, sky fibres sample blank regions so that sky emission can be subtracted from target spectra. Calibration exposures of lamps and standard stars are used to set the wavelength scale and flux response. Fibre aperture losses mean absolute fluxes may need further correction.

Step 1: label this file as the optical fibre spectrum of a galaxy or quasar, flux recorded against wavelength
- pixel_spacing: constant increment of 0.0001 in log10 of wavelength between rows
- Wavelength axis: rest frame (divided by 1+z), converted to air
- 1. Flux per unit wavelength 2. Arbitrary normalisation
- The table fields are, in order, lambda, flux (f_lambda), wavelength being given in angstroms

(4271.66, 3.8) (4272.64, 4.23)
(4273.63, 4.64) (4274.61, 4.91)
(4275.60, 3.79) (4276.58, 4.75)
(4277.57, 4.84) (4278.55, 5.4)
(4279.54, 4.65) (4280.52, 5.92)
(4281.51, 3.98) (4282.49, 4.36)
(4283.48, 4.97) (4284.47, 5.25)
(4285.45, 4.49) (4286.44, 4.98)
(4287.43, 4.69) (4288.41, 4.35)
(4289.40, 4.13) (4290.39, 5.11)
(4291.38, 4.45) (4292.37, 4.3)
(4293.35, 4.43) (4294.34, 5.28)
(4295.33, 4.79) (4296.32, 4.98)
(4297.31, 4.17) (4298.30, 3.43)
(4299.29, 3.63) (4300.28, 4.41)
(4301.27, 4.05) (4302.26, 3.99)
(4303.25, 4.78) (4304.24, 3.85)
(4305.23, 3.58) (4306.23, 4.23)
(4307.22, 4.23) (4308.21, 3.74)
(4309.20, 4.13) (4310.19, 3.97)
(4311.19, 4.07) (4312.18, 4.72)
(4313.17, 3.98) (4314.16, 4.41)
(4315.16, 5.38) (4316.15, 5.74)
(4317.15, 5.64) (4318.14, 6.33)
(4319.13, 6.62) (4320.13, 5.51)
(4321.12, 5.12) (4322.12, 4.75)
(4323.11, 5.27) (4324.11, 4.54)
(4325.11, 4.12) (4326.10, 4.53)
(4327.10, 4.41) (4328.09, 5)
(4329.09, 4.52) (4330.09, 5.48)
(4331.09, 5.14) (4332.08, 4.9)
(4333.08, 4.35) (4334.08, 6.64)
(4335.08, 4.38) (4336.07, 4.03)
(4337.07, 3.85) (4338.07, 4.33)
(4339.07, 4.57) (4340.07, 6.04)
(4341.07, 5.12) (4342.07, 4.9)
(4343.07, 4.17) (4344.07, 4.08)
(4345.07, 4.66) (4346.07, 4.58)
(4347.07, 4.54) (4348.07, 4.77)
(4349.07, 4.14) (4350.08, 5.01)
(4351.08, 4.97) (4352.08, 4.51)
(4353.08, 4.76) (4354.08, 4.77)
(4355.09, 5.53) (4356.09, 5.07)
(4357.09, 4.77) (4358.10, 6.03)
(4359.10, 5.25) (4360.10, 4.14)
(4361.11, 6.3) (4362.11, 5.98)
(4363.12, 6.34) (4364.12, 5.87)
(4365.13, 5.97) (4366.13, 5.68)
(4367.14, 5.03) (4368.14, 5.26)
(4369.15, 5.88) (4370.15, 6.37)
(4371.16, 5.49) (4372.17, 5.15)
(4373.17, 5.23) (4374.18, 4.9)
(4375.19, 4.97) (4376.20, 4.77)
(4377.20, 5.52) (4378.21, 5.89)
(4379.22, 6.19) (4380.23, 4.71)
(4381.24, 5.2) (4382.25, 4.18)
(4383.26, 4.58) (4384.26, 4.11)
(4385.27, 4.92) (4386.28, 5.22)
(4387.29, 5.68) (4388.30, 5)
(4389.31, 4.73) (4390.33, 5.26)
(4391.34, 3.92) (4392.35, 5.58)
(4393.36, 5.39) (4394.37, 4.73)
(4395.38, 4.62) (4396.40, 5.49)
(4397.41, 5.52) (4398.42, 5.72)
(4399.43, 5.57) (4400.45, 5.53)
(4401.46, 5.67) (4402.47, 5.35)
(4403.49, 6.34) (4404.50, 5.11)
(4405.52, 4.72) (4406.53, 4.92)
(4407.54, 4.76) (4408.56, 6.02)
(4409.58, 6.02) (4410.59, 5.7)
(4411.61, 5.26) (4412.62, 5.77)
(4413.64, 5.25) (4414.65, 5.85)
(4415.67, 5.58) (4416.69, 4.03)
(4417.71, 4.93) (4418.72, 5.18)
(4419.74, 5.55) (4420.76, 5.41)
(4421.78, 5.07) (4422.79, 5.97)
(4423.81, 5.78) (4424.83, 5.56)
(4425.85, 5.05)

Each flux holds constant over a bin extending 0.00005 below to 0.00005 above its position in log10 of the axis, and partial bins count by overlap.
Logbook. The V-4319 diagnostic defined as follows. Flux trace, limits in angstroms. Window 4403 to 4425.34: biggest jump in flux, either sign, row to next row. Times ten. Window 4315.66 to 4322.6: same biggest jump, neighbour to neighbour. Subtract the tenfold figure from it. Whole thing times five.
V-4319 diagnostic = -72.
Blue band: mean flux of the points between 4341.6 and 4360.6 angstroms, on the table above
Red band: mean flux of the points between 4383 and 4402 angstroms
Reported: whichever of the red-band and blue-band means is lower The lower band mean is 4.77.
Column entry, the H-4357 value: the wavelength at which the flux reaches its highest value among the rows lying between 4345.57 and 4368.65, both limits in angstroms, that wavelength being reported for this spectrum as 4363.12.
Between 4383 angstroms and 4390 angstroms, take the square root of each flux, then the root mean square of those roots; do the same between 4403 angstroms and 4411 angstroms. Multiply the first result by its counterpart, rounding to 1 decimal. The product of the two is 5.2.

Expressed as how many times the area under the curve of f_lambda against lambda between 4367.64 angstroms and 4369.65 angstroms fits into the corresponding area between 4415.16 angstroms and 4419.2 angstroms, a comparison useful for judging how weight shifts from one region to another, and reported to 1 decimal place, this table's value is 1.8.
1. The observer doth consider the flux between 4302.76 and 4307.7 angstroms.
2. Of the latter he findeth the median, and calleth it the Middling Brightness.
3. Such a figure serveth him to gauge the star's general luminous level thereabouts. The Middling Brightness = 4.2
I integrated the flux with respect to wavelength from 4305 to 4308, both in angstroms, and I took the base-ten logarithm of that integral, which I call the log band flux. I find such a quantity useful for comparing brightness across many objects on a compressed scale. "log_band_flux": 1.08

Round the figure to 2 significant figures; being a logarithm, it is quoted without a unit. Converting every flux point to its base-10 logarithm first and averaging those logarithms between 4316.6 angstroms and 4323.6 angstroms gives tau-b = 0.75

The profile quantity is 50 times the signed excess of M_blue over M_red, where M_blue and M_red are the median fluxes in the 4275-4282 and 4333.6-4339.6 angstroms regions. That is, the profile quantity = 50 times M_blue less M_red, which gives 20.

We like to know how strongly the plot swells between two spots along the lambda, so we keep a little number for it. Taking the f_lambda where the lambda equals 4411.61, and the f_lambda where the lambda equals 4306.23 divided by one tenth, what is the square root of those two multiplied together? 14.9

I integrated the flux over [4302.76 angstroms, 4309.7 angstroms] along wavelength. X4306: 28.3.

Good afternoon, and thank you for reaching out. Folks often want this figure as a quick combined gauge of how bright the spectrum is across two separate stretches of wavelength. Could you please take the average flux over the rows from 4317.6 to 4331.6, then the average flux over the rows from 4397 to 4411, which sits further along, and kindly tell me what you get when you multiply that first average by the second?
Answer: 28.0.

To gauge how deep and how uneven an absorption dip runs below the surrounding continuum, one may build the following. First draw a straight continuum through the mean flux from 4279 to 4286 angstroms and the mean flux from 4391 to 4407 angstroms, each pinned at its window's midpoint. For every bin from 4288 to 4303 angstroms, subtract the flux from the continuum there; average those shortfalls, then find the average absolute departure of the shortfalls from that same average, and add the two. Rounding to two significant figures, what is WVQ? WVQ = 0.88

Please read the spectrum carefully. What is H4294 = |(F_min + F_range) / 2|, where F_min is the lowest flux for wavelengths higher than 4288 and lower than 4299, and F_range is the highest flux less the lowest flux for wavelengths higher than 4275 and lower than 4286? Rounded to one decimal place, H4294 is 2.8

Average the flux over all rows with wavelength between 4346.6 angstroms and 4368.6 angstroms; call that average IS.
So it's 5.2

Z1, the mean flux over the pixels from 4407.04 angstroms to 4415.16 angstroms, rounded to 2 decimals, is 5.58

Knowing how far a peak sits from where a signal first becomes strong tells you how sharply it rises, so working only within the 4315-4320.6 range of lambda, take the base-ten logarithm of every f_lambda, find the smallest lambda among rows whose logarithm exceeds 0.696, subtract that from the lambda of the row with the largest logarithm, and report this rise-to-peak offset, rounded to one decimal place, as 4.0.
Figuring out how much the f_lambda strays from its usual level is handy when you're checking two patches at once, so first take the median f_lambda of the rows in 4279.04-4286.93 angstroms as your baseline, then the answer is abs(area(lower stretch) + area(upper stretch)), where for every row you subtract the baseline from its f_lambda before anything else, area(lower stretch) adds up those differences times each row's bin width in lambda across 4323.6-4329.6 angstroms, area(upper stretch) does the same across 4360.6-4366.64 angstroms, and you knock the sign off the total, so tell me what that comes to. 5.6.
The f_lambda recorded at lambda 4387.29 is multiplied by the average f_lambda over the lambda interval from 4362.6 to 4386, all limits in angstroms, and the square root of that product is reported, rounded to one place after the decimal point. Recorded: 5.5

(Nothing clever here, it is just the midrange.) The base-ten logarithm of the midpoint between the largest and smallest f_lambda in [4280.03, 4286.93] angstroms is 0.69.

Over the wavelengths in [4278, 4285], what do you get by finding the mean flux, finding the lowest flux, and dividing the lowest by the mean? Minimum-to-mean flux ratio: 0.81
